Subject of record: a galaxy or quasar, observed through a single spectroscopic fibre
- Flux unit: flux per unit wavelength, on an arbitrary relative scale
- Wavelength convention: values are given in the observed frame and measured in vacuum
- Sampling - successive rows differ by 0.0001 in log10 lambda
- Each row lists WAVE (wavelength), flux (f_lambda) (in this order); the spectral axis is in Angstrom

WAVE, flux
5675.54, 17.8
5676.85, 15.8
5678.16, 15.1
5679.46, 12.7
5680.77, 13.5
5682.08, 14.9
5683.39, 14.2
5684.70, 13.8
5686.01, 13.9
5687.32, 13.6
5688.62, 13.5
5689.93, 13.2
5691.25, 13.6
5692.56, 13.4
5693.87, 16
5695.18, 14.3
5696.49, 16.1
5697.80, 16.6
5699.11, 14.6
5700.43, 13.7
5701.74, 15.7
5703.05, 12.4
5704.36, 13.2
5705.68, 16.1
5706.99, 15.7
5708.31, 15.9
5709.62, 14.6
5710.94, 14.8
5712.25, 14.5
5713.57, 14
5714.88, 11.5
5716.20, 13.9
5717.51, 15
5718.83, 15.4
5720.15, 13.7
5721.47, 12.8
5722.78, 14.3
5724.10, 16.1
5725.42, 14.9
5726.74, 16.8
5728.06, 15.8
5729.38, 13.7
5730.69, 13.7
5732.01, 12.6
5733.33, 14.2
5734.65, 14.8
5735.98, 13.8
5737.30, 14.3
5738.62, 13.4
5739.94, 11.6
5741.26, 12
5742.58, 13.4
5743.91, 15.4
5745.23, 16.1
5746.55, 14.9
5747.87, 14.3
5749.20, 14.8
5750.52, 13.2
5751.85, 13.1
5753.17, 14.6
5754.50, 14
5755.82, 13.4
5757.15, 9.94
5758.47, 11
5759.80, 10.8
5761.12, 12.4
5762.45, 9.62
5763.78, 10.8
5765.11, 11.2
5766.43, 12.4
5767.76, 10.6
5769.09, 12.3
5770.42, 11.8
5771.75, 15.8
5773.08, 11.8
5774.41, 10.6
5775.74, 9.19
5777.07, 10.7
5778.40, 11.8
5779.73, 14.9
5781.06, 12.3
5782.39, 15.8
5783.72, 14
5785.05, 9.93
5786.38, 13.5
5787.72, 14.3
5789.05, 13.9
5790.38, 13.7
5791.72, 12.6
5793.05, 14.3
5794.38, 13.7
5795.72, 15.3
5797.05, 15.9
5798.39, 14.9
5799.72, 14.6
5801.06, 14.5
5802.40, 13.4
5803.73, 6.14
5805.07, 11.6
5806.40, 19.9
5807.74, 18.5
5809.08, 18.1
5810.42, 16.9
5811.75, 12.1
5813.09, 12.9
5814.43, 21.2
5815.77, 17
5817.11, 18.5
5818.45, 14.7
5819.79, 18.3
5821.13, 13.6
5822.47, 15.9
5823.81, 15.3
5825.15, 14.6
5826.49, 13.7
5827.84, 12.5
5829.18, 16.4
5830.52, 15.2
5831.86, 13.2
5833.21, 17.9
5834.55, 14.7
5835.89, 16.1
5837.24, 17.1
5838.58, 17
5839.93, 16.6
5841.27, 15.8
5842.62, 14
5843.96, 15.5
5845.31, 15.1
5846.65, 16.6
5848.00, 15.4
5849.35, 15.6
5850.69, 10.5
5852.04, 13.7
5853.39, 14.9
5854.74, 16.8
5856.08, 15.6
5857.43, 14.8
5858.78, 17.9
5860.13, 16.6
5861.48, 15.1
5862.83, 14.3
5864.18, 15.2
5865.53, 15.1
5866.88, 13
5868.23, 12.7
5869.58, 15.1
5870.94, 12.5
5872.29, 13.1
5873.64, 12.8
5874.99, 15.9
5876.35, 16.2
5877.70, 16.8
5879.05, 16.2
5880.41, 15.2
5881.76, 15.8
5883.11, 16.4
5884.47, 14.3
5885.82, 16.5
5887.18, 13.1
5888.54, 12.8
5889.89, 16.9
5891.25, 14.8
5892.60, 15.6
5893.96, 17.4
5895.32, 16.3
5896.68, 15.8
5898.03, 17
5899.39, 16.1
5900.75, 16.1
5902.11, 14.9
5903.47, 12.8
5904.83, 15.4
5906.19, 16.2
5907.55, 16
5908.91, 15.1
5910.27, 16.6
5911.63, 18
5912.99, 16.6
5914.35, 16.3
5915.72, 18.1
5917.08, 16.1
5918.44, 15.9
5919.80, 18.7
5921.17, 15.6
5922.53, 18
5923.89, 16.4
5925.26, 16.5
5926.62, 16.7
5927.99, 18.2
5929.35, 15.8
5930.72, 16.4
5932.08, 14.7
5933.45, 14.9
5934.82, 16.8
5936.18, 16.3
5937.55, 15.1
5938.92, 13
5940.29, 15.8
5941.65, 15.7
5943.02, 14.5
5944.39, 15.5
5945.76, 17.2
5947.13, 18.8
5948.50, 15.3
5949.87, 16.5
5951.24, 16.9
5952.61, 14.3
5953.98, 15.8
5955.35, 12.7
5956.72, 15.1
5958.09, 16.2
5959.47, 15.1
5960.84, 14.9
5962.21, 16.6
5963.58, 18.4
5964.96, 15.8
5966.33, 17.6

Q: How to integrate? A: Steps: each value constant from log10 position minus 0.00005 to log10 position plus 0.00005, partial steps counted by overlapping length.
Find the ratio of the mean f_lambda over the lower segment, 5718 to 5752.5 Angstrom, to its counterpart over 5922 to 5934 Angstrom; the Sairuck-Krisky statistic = 0.87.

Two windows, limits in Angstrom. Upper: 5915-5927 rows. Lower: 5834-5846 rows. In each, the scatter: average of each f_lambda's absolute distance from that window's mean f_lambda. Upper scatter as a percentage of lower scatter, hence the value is 110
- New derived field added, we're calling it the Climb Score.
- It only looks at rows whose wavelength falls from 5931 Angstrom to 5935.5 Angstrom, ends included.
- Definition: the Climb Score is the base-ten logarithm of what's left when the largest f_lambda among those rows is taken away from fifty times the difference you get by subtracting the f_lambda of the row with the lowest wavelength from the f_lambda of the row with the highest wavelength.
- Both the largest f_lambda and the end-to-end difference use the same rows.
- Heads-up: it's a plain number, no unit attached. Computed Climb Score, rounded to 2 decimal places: 1.95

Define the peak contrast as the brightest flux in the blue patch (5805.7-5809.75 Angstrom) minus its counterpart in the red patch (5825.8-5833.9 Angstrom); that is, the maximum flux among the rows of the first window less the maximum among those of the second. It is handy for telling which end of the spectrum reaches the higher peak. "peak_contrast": 2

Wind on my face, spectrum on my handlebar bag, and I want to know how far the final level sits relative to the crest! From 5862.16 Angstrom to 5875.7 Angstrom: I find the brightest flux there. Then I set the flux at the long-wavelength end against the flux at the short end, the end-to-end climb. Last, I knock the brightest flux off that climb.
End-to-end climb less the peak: -14.3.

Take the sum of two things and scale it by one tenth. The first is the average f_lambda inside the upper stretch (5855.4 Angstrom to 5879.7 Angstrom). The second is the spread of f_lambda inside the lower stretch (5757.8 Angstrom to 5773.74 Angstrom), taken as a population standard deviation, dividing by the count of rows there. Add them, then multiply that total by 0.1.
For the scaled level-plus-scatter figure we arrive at 1.64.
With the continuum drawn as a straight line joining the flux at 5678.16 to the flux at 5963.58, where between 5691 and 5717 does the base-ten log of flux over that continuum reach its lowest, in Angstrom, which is 5714.88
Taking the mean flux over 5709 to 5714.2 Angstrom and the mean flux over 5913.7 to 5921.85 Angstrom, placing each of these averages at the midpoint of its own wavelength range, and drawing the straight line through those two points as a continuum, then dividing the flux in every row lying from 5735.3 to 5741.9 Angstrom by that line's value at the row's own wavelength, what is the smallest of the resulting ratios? 0.78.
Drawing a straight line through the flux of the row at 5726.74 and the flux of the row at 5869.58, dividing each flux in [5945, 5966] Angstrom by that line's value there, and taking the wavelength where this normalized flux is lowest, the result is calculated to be 5955.35 Angstrom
